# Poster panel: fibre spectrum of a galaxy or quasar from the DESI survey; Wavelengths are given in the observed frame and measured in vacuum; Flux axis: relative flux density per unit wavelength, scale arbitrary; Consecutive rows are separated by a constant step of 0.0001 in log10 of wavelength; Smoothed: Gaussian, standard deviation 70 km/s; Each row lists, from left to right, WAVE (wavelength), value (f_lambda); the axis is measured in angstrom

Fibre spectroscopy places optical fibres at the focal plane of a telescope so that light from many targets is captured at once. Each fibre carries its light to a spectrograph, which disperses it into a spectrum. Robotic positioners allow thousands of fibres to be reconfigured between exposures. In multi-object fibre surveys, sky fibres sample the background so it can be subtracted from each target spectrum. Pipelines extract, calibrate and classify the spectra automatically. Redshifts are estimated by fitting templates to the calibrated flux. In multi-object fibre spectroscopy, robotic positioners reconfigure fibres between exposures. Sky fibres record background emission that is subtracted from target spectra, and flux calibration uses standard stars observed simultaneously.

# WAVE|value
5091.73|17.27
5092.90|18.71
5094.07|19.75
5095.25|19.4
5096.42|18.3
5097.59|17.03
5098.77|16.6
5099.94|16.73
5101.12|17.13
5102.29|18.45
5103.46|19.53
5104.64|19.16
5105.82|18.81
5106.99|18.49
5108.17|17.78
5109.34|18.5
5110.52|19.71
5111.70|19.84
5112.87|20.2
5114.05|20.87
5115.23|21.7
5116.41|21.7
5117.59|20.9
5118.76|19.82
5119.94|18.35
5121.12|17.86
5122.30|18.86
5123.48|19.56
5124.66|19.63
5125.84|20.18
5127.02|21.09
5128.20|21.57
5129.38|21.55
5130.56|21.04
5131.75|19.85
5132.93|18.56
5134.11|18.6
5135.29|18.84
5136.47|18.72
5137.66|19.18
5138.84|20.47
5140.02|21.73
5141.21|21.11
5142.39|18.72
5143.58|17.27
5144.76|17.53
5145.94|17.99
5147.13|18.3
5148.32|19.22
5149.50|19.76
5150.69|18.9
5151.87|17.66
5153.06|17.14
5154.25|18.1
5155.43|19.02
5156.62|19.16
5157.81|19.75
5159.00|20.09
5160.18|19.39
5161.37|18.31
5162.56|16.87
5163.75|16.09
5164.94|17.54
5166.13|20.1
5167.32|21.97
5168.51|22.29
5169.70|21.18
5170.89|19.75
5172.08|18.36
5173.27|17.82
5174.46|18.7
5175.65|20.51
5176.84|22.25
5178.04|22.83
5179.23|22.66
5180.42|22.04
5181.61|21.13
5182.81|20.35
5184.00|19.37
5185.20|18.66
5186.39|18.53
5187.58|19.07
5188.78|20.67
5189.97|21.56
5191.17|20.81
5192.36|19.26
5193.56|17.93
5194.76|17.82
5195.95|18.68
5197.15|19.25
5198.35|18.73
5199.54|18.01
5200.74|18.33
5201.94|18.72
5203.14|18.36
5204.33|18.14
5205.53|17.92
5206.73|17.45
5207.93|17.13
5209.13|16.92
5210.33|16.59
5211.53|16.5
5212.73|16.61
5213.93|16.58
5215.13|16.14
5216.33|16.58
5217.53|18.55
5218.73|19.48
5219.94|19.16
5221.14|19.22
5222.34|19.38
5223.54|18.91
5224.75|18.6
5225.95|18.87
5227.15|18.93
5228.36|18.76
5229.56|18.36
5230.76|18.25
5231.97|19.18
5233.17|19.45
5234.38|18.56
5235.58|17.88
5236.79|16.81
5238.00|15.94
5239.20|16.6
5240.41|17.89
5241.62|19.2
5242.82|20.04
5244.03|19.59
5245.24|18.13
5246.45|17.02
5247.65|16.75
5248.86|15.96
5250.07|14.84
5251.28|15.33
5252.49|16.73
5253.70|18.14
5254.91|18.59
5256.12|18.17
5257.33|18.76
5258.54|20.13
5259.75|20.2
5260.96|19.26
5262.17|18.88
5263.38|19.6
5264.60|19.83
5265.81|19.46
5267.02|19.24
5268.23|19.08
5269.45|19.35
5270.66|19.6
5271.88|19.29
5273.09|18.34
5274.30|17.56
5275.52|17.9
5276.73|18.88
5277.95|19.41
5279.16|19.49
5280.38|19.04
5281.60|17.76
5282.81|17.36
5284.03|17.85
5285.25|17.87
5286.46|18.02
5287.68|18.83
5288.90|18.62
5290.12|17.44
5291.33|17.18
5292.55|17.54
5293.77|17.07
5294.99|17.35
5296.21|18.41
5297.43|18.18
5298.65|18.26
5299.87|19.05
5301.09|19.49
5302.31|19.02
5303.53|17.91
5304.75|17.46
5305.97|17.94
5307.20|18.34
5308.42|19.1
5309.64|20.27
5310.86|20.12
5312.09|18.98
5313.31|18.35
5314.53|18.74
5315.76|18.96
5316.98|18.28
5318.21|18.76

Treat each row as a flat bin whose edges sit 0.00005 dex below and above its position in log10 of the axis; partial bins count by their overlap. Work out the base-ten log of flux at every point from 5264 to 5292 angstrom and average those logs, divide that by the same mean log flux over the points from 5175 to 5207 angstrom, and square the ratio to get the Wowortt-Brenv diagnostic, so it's 0.966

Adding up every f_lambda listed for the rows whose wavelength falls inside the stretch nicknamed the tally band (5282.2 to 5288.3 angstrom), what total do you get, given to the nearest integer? 90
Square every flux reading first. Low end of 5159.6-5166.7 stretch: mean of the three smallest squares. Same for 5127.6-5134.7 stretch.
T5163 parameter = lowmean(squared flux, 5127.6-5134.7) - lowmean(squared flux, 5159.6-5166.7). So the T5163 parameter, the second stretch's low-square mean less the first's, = 78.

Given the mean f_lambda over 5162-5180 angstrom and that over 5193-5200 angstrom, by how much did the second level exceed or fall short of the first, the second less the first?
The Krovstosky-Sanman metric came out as -1.5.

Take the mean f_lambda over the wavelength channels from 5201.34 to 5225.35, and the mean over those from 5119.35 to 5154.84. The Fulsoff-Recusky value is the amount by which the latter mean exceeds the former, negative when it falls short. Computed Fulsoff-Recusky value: 1.4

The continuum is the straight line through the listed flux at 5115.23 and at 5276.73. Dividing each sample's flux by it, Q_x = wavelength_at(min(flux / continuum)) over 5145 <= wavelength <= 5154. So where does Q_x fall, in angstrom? 5153.06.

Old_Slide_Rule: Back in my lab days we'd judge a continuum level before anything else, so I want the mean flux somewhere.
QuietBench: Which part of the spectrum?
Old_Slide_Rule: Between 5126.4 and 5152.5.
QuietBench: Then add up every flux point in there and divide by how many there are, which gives 19.4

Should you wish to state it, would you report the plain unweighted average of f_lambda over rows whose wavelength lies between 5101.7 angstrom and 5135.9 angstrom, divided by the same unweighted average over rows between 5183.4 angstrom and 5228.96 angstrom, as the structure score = 1.069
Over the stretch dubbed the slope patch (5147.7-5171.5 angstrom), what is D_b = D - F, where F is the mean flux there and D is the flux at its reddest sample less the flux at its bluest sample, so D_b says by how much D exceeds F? -19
